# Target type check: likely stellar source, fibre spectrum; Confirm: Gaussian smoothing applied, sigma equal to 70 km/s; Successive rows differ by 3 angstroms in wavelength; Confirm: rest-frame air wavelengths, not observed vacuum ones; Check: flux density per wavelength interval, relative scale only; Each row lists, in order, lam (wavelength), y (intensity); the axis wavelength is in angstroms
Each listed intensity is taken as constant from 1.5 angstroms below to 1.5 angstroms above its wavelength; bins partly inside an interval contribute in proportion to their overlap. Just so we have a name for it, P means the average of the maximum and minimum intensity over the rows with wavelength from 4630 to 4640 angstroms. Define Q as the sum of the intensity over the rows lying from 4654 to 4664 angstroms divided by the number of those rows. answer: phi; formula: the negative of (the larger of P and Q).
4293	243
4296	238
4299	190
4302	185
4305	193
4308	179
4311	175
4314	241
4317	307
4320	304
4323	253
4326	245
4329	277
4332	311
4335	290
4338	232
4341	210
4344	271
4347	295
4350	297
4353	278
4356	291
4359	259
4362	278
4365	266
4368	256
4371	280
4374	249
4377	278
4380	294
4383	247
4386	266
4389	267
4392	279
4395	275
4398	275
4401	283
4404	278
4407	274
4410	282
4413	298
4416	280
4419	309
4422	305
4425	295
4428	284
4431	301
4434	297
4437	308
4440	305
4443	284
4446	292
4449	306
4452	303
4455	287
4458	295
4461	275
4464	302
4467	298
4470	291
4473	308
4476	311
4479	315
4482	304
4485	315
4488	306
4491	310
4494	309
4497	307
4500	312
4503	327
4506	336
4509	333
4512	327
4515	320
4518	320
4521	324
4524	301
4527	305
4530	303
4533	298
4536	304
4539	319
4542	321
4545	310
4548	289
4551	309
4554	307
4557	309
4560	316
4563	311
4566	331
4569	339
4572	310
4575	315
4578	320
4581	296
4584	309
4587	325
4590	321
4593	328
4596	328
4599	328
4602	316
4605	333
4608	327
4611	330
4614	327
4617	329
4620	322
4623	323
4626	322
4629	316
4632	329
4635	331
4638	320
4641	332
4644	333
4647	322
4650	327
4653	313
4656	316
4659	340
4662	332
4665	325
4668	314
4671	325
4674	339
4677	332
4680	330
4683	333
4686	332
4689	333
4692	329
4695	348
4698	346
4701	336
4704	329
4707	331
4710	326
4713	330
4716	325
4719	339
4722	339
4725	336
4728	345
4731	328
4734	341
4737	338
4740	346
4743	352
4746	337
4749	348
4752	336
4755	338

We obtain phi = -329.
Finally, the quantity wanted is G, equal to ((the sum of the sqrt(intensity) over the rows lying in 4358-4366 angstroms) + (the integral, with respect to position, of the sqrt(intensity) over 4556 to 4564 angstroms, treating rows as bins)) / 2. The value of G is 95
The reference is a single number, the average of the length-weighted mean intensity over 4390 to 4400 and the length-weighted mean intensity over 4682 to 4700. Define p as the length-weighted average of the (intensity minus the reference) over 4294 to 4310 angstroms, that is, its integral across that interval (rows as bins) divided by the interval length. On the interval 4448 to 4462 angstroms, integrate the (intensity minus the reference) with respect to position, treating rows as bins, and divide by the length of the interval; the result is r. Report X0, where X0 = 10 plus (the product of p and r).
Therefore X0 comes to 1443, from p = -109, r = -13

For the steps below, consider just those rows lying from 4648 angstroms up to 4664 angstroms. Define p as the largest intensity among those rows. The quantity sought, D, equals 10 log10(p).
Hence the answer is 25.3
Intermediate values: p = 340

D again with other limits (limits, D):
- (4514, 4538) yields 25.1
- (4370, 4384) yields 24.7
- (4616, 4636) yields 25.2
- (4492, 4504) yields 25.1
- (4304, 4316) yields 23.8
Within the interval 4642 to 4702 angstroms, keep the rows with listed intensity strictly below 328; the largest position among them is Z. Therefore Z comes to 4671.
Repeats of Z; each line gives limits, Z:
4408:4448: 4446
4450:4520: 4518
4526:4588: 4587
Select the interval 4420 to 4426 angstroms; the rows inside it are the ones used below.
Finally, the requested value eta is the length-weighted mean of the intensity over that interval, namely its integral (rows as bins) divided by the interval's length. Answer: 301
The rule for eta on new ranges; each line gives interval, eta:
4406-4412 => 280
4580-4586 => 305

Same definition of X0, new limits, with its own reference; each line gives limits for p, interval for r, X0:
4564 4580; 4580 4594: 155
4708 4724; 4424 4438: -240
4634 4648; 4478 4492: 79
